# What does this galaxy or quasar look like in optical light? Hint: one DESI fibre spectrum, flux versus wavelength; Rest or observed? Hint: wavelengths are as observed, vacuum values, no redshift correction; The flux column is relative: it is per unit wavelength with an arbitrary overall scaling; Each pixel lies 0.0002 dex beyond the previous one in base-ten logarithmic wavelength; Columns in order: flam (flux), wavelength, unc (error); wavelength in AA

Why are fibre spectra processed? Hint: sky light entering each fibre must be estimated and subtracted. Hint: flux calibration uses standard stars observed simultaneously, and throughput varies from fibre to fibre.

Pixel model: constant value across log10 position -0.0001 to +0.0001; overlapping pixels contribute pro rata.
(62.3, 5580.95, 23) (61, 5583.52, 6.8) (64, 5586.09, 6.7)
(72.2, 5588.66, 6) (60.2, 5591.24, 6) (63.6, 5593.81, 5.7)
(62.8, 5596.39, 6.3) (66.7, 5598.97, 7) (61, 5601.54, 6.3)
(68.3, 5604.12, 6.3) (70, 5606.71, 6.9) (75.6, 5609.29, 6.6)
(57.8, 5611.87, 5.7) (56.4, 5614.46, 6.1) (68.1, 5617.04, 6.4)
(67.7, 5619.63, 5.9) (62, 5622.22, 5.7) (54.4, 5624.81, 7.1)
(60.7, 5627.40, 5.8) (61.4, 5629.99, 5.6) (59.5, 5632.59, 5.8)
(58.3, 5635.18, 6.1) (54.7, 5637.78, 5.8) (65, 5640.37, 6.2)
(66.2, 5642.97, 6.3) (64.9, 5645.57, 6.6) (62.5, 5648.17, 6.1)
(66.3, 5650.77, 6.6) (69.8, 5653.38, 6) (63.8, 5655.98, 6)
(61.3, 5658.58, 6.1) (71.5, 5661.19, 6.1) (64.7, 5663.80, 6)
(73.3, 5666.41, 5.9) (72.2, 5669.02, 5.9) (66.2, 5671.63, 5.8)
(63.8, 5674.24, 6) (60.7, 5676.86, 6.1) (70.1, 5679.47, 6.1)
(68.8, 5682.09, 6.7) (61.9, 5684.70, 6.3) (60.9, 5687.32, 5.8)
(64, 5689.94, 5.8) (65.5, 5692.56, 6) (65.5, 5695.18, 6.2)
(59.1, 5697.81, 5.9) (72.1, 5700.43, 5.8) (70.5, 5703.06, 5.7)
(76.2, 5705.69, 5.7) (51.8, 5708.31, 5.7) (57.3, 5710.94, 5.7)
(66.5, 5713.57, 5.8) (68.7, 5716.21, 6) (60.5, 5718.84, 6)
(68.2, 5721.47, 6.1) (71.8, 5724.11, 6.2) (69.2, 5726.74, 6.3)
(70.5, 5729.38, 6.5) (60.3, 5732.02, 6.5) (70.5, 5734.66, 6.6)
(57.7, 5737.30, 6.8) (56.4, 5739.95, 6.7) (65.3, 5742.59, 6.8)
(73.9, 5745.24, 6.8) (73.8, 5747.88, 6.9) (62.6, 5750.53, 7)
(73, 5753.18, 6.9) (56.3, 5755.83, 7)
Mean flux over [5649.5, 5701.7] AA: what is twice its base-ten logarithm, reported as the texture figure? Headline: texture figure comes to 3.640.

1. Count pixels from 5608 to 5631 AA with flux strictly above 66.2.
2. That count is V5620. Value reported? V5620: 3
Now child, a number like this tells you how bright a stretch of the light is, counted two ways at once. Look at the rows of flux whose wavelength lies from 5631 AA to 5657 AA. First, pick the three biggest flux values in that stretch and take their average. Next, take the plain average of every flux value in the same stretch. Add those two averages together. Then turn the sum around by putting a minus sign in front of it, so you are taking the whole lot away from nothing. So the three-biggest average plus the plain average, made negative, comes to -131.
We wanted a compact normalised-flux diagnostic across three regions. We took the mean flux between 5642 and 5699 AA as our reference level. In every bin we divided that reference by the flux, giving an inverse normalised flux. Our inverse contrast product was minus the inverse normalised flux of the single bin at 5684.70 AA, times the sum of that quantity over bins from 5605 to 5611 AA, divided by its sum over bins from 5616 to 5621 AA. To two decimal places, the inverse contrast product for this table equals -0.99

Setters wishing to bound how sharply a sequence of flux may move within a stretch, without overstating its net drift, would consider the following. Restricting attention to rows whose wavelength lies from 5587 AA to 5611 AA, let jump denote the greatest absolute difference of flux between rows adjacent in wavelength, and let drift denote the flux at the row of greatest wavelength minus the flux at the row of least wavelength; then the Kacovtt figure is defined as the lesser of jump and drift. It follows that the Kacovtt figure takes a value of 3.4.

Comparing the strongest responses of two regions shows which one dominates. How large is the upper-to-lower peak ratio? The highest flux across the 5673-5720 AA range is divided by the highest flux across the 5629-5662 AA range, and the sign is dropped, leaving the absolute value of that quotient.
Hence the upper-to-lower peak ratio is 1.07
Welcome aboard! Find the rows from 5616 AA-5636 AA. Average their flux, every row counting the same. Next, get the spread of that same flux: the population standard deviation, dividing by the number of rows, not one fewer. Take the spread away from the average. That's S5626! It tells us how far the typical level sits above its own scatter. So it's 57.2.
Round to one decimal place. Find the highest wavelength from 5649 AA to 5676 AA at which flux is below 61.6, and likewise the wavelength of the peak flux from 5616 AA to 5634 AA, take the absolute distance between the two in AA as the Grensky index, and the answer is 41.5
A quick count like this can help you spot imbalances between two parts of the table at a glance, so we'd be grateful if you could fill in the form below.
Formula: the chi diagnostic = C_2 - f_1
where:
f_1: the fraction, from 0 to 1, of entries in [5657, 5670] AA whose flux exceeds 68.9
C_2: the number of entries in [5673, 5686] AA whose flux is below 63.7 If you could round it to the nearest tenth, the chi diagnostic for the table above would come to 1.4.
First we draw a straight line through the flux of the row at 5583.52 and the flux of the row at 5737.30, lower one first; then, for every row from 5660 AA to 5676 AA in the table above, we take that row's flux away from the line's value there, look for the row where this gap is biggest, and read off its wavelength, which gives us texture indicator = 5674.24 AA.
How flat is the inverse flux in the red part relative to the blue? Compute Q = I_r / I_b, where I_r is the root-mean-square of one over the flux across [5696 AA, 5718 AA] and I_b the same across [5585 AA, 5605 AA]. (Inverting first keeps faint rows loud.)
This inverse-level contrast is 1.01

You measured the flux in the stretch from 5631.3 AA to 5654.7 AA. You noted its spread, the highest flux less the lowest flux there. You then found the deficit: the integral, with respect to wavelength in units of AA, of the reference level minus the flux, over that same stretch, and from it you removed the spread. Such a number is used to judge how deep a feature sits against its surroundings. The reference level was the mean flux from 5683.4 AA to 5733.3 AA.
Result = 38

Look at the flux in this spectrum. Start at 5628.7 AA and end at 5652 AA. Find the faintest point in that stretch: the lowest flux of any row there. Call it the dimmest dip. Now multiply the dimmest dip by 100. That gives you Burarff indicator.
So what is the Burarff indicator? 5470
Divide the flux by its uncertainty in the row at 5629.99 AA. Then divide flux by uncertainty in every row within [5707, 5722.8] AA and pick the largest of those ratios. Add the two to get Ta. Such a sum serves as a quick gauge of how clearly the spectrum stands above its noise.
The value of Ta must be 22.4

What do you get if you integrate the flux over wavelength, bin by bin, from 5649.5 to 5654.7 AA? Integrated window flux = 354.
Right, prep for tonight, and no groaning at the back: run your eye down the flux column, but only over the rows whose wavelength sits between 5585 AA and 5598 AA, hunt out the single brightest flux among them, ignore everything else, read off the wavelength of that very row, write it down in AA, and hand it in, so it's 5588.66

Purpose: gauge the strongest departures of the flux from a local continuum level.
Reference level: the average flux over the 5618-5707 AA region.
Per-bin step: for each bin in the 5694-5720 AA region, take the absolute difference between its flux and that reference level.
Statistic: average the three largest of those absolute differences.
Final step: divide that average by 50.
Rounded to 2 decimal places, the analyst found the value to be 0.21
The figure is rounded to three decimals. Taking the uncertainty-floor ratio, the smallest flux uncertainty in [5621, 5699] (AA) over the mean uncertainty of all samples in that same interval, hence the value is 0.921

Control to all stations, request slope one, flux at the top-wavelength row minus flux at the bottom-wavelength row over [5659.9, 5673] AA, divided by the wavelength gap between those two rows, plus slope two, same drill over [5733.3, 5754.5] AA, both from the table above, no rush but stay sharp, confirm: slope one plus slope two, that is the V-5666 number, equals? -0.4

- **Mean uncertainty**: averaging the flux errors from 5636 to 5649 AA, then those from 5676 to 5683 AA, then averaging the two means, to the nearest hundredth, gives 6.25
